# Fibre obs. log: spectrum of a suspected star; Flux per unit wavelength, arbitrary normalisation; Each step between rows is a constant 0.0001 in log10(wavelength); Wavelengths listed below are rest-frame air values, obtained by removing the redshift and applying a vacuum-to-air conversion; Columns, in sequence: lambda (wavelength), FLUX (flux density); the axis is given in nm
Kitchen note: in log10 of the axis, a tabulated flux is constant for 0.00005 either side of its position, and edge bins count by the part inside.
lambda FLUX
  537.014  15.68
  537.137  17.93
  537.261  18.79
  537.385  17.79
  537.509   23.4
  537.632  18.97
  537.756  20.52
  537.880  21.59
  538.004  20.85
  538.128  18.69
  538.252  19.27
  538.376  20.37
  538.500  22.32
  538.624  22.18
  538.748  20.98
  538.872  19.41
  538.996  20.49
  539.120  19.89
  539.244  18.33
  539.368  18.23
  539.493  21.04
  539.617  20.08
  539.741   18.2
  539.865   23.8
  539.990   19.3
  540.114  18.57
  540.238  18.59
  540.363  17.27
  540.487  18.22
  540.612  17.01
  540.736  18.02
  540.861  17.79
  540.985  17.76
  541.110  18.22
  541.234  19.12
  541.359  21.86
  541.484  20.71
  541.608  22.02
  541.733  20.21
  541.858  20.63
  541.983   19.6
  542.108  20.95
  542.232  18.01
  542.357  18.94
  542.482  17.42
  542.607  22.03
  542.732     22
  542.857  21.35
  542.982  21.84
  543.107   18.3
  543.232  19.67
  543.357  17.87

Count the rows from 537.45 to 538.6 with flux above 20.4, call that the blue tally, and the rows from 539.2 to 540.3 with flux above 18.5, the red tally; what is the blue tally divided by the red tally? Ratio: 0.83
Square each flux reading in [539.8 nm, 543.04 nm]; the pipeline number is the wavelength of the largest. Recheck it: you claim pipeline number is 539.865 nm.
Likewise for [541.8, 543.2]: 542.607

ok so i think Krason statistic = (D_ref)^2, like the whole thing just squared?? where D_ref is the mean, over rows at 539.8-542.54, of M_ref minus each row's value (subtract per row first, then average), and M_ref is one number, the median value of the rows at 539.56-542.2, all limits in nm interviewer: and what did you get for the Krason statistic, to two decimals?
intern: 0.02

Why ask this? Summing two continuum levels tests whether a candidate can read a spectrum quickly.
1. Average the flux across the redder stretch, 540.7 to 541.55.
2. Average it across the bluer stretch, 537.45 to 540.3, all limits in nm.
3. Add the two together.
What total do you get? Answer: 39.3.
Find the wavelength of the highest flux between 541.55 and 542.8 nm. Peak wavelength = 542.607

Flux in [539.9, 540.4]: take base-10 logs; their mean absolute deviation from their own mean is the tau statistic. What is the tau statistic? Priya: 0.014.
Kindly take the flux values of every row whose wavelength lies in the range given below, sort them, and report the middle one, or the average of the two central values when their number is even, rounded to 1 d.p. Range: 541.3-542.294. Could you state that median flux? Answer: 20.7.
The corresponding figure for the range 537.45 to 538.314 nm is 20.5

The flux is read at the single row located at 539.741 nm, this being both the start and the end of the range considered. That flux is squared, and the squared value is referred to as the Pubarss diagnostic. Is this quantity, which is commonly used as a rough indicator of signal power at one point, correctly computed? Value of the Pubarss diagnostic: 331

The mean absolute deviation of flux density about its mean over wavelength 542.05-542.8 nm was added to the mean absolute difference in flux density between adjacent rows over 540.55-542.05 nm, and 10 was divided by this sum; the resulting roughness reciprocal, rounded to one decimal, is 3.6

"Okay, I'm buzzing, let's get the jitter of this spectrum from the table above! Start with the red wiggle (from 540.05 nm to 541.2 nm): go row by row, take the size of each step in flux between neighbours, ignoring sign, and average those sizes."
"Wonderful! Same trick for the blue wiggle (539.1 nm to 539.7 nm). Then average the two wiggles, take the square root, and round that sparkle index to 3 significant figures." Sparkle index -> 1.00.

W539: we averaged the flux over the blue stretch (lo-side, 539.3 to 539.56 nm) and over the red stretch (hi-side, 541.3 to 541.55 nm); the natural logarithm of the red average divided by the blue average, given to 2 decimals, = 0.08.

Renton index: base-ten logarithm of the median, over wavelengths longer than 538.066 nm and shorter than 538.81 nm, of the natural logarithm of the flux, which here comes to 0.481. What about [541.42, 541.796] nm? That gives 0.482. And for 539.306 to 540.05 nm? 0.474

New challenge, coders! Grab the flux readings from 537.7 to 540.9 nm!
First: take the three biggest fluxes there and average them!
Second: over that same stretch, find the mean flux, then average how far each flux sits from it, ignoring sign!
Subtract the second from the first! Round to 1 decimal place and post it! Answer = 21.4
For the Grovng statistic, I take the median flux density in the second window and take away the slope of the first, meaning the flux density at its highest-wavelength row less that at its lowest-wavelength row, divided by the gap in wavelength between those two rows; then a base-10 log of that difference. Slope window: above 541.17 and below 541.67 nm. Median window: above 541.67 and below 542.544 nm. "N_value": 1.07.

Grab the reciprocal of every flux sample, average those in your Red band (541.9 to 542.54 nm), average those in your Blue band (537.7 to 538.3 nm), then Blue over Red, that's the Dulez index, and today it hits 0.94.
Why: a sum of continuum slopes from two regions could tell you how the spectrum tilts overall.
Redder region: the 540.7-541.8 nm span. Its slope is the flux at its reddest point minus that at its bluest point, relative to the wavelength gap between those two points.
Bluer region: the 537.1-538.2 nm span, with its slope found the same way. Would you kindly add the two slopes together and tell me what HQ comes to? 3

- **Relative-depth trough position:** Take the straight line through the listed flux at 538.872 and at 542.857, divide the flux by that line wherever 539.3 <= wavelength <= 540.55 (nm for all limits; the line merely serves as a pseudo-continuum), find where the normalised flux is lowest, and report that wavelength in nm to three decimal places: 540.363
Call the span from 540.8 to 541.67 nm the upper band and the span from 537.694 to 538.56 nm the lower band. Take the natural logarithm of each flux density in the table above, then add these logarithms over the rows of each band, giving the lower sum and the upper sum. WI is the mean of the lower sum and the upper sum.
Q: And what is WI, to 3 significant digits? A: 21.0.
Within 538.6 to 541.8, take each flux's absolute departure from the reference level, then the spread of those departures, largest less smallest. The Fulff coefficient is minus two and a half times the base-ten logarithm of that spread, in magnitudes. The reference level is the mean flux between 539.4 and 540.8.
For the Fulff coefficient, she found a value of -1.7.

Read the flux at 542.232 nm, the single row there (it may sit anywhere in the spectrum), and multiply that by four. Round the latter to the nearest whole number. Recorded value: 72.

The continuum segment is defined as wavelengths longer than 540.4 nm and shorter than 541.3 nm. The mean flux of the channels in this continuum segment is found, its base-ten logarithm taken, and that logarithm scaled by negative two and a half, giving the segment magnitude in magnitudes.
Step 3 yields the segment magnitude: -3.139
